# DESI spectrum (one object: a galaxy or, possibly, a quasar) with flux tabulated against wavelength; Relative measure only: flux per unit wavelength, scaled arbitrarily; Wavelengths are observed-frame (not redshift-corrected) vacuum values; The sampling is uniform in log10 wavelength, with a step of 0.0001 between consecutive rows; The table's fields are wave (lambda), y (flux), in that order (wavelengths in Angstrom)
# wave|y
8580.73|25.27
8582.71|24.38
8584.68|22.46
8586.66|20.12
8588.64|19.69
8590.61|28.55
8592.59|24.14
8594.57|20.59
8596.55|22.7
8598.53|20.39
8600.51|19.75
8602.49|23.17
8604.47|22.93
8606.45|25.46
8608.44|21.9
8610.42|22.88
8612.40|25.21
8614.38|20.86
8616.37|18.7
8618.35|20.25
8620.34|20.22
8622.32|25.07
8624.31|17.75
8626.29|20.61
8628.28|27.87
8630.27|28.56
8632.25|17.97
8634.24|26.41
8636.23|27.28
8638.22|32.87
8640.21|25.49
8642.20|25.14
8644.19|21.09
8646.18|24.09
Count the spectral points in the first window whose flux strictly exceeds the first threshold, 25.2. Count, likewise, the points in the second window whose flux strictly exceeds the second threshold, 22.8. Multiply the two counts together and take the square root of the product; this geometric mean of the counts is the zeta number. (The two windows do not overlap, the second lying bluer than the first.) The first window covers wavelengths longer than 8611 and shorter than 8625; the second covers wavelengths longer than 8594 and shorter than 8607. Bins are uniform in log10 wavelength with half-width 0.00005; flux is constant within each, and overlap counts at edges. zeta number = 1.7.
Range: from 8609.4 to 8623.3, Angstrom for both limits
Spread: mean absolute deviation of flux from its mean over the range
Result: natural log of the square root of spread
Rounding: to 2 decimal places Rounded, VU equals 0.38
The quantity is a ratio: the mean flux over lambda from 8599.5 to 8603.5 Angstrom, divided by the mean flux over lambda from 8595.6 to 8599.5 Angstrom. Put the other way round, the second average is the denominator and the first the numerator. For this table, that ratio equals 1.00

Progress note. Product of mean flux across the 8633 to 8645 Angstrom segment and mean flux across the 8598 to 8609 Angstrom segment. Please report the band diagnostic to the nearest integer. 587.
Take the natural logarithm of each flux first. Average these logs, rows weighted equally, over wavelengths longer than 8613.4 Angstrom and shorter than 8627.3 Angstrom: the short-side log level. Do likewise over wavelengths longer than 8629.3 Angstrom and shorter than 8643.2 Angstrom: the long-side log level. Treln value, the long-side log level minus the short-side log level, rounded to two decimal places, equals 0.24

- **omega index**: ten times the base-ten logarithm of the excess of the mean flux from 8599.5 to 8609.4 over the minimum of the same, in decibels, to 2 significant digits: 4.6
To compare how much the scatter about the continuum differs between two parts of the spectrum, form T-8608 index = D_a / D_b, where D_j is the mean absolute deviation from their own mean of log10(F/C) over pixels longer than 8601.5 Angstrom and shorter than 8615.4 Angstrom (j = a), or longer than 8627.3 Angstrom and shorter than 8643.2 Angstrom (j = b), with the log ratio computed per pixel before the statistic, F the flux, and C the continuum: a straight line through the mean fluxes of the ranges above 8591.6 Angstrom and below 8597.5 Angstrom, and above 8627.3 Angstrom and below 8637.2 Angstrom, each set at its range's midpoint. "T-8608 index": 0.49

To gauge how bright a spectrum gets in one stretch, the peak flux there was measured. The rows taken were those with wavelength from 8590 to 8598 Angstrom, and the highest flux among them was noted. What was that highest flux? 28.55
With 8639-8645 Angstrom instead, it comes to 25.49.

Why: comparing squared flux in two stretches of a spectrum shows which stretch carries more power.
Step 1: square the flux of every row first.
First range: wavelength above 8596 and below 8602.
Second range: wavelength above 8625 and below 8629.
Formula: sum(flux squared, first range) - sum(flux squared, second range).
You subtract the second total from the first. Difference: 120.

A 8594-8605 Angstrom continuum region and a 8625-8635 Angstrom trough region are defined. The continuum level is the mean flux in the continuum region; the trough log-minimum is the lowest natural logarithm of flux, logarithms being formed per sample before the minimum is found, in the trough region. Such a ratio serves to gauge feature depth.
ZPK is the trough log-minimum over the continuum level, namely 0.134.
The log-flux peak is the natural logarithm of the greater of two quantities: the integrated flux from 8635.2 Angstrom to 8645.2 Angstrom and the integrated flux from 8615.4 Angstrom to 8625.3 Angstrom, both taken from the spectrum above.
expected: 5.57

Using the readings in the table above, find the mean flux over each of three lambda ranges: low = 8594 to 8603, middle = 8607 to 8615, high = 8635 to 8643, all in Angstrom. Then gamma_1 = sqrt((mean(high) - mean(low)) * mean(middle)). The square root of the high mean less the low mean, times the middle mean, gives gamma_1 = 12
